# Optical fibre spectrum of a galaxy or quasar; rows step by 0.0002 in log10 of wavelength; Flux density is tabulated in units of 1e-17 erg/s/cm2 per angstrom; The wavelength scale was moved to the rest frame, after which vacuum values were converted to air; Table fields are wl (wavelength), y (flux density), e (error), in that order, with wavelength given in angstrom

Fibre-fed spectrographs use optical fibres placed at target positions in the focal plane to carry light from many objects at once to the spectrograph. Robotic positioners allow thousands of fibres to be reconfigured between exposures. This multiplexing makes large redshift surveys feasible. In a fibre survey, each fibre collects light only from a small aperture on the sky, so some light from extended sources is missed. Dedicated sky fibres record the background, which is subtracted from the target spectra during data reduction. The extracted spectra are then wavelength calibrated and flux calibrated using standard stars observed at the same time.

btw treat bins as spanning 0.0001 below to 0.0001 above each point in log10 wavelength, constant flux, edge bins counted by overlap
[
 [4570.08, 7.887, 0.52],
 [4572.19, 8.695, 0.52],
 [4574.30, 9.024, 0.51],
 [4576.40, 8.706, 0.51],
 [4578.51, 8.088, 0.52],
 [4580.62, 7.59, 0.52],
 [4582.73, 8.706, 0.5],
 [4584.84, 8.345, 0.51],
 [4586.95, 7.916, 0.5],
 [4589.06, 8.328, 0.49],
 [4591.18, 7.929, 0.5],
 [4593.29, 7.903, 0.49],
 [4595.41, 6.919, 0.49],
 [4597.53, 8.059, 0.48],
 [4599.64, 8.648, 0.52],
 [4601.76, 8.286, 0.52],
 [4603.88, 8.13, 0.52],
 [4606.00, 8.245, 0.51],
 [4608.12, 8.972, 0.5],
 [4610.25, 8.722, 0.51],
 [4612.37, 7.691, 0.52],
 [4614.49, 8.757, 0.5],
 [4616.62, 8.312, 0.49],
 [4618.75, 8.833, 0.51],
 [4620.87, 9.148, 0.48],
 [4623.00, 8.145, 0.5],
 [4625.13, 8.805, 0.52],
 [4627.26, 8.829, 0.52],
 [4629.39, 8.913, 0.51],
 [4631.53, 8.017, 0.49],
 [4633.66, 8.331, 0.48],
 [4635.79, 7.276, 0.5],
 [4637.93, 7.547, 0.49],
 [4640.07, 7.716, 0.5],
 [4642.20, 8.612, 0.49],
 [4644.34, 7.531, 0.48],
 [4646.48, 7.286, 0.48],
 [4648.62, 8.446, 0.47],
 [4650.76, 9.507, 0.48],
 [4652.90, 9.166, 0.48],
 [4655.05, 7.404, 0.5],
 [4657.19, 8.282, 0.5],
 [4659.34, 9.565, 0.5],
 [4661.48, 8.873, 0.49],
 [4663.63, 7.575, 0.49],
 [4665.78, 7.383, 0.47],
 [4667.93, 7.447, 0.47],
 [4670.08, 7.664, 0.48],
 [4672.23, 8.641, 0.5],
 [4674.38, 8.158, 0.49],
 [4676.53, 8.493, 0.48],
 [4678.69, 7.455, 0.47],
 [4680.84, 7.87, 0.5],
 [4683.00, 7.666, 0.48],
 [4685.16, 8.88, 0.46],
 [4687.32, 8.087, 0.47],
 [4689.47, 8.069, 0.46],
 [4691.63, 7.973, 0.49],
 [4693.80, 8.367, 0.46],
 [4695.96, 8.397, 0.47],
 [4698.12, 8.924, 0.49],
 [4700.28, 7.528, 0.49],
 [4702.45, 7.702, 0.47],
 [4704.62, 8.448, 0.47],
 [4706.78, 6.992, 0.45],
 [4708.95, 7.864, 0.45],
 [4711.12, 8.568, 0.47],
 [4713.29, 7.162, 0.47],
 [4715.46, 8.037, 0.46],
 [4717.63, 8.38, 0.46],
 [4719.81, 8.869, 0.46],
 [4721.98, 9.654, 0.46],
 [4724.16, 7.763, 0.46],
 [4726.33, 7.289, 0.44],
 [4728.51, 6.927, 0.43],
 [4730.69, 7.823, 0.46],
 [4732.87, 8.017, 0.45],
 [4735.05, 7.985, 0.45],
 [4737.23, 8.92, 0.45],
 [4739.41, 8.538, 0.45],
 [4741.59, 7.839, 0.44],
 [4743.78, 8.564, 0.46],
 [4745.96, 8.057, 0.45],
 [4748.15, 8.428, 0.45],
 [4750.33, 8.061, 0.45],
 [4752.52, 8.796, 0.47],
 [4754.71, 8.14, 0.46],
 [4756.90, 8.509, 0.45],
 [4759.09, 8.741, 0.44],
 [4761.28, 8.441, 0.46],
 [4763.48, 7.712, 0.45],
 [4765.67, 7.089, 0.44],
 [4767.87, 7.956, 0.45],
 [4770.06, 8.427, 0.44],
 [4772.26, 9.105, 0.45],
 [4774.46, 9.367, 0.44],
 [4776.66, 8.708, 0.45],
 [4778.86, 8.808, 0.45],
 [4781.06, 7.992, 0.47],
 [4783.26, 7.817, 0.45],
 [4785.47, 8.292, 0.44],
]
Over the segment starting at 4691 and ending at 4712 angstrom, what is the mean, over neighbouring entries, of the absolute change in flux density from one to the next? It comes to 0.70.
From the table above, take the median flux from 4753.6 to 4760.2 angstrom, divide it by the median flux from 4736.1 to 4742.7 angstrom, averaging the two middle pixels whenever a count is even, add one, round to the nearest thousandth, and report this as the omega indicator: 1.997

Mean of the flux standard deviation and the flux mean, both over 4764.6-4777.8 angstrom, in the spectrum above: 4.6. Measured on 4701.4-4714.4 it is 4.2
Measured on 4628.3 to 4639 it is 4.3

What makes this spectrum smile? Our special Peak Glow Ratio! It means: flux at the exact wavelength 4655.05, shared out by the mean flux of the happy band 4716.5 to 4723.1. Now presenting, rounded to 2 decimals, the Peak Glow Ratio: 0.83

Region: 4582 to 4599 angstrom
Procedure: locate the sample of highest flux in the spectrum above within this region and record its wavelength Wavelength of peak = 4582.73 angstrom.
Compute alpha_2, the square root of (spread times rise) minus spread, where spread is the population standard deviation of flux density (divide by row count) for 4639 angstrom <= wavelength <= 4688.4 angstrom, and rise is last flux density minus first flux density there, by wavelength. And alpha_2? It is -0.18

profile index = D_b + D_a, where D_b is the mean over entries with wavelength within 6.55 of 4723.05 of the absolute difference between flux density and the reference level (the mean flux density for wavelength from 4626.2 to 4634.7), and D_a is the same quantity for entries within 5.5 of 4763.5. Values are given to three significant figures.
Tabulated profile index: 1.49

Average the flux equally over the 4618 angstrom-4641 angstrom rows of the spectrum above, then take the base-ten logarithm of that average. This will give 0.920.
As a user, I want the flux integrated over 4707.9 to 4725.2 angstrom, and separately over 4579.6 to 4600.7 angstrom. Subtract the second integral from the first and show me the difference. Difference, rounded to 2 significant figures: -26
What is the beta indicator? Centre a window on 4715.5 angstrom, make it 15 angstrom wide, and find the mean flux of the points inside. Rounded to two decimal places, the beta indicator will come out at 8.36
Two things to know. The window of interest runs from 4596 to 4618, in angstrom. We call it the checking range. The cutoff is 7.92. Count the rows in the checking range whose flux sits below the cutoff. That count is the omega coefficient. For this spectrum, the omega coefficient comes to 1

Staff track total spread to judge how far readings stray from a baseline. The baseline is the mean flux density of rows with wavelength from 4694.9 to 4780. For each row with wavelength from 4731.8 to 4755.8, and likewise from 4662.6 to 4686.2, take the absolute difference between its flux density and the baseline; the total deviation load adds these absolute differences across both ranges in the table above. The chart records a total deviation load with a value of 9.3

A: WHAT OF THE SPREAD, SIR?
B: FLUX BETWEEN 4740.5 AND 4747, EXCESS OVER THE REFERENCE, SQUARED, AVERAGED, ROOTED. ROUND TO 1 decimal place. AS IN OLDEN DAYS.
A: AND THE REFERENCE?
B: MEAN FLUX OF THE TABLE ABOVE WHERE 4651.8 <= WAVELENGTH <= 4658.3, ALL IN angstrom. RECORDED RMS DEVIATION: 0.3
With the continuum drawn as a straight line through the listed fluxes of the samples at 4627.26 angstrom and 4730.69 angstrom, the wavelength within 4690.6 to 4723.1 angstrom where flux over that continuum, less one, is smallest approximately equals 4706.78 angstrom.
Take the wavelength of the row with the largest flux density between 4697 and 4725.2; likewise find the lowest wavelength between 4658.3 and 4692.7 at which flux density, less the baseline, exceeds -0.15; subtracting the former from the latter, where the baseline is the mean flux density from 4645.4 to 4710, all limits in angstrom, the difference -62.6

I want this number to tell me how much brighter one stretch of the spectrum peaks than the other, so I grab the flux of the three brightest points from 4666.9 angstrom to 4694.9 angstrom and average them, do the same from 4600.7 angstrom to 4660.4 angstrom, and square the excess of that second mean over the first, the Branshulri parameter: 0.550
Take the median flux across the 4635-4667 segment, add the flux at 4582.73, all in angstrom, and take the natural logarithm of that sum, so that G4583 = 2.80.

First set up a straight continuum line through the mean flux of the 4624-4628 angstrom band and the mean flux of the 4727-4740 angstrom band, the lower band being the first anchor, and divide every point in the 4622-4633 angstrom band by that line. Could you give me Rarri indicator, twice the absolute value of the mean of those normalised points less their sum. 7.8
